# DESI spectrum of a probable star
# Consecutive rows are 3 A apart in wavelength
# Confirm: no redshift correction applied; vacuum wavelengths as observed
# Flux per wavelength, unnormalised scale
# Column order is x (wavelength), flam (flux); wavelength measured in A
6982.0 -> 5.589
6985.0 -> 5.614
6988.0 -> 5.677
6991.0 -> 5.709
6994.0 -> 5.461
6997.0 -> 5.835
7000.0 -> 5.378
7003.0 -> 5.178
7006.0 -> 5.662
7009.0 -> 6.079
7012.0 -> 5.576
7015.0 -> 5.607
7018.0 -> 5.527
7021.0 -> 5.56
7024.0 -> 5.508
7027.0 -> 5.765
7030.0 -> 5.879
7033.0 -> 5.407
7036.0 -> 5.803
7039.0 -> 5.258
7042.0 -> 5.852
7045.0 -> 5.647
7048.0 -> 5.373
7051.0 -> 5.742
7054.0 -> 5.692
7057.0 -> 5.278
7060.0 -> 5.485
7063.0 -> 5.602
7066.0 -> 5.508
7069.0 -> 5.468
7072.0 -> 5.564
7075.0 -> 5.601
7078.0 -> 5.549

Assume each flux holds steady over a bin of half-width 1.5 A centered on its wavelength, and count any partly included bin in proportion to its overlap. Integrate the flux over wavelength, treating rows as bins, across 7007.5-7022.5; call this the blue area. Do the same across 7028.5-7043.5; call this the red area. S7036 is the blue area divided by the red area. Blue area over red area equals 1.01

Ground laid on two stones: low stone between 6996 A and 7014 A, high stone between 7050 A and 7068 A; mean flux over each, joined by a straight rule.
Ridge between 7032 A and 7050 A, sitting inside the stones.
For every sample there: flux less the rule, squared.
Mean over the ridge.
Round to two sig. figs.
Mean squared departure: 0.051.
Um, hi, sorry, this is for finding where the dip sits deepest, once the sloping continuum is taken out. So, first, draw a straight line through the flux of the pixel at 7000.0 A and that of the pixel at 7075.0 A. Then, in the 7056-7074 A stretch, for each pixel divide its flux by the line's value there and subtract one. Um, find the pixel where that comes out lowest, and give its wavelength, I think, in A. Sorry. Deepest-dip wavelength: 7057.0 A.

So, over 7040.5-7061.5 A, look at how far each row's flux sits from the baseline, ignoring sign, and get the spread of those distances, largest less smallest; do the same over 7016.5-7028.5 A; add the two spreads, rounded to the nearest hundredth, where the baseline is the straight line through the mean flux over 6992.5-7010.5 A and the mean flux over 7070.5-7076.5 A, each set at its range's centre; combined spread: 0.39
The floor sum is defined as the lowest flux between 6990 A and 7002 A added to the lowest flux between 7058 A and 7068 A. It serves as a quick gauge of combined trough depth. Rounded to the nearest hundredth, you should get 10.86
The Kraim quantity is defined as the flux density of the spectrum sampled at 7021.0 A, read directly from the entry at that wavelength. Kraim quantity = 5.56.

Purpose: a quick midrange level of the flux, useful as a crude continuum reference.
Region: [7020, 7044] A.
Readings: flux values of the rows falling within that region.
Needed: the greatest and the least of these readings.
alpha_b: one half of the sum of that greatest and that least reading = 5.57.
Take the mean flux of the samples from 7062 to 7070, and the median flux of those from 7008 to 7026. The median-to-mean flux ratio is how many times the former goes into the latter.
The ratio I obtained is 1.01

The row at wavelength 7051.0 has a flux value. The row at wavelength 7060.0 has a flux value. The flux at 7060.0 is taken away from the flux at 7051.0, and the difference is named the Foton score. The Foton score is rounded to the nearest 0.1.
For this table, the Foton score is 0.3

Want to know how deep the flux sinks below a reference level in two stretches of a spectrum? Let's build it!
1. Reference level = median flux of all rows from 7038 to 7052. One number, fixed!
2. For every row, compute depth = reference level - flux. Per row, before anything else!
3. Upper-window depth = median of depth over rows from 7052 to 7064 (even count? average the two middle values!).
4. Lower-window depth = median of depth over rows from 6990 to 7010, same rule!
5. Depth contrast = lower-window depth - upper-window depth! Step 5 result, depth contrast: -0.12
